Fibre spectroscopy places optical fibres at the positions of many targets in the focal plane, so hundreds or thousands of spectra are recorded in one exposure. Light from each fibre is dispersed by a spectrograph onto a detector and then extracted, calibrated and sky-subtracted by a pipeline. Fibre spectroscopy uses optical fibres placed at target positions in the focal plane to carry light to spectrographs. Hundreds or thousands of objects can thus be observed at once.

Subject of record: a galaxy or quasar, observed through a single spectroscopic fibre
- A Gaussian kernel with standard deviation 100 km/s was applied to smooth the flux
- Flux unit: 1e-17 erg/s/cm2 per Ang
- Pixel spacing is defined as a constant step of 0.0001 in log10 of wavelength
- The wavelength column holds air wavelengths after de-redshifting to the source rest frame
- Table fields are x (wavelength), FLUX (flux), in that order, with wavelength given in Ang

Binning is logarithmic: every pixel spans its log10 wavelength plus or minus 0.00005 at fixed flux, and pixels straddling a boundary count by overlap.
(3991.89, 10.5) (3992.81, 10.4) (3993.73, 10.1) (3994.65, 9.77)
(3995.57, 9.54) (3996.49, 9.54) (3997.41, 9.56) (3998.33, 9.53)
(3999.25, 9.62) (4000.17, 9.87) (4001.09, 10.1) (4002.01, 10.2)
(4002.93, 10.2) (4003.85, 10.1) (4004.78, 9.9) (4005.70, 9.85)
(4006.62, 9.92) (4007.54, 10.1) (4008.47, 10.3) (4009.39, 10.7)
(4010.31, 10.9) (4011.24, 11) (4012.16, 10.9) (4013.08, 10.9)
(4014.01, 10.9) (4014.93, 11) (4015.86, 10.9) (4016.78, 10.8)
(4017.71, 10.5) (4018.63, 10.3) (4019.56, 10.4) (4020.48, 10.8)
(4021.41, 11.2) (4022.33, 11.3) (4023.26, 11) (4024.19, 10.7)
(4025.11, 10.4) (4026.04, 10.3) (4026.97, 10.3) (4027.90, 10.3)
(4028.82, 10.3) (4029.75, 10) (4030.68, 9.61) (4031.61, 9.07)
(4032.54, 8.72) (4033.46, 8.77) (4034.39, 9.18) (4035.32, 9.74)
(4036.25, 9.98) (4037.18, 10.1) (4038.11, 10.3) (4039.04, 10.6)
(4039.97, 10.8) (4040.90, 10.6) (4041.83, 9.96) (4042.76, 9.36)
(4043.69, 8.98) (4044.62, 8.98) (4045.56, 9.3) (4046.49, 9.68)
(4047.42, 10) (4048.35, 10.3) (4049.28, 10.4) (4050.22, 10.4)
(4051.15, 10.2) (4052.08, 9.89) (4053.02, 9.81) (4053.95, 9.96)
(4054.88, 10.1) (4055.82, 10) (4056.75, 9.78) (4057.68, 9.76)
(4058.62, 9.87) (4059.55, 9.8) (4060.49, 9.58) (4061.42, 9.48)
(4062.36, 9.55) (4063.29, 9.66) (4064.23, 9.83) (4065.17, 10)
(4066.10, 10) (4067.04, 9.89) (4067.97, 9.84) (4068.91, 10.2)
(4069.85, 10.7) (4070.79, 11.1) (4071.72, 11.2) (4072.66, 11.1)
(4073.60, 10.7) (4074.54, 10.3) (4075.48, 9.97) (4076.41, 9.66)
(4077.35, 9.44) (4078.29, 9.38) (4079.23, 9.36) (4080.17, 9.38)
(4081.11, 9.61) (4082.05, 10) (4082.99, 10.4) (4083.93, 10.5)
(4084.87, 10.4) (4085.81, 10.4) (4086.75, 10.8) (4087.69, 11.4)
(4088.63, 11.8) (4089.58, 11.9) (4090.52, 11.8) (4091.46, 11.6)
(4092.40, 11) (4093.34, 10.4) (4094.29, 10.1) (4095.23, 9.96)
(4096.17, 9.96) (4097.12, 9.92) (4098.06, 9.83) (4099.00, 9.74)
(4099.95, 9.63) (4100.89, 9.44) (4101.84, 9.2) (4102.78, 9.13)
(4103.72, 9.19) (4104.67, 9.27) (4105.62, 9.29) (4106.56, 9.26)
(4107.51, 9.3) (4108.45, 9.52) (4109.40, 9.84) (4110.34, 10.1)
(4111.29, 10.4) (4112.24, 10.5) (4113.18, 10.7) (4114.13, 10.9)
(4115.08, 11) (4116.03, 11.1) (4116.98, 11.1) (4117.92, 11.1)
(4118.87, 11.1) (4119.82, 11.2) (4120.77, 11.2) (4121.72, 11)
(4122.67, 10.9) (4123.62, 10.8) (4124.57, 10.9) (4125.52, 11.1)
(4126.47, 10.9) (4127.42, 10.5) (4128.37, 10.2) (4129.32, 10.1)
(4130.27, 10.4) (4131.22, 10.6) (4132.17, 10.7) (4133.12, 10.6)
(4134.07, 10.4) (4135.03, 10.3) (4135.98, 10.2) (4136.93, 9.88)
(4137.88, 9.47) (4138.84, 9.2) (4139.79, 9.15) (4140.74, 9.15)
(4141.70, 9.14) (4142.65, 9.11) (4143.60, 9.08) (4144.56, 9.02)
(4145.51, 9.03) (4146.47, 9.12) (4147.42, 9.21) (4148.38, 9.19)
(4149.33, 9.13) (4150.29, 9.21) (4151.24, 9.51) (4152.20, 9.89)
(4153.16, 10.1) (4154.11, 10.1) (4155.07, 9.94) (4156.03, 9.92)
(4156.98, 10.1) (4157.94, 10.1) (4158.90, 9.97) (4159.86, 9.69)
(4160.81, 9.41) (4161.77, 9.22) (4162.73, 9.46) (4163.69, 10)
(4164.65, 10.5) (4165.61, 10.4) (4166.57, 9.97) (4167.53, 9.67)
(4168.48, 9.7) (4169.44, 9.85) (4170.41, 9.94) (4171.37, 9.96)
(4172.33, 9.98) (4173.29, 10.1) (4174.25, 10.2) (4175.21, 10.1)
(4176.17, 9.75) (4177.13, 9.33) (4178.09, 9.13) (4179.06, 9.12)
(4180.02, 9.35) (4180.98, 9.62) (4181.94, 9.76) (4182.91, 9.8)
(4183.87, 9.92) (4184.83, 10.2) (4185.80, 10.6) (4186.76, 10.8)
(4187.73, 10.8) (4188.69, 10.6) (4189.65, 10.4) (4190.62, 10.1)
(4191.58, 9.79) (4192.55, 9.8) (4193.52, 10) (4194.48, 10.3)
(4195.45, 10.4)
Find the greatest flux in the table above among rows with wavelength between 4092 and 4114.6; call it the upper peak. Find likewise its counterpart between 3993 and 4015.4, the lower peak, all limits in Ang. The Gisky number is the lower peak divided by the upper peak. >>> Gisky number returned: 1.00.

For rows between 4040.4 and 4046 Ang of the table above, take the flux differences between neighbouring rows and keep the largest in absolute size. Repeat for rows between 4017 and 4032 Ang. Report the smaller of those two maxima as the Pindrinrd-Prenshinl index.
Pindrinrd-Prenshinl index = 0.54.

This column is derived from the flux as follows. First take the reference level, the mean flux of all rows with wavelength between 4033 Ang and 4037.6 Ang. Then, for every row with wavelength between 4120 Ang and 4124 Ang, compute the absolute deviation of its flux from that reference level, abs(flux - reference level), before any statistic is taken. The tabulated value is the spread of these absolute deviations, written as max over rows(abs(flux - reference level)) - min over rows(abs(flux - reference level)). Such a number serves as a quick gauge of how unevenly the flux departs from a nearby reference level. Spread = 0.40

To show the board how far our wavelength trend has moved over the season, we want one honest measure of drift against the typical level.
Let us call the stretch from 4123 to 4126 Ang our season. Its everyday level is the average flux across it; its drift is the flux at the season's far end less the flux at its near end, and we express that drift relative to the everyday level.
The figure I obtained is 0.03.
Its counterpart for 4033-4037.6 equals 0.14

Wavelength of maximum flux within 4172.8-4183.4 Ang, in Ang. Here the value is 4174.25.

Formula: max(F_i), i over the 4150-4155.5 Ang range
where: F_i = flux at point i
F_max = 10.1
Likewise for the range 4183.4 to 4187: 10.8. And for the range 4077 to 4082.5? 10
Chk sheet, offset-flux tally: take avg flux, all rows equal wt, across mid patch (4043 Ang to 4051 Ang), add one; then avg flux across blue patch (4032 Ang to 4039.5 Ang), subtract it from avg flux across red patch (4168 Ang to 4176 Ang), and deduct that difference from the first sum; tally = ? 10.5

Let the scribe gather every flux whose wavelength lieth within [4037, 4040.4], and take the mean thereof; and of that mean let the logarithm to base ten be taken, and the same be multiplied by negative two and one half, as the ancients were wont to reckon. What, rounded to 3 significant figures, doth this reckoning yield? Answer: -2.55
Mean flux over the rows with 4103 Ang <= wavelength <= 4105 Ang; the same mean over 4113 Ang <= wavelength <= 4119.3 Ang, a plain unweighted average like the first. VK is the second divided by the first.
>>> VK 1.19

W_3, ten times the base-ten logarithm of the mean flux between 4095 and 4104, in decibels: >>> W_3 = 9.8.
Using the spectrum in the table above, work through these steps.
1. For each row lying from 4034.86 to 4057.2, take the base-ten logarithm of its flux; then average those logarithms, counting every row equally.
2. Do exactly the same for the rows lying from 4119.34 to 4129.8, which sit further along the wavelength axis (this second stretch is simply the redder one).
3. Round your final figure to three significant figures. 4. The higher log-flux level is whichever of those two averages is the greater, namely 1.03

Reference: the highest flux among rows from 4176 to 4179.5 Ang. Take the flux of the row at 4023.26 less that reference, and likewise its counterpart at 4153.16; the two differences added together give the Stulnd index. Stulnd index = 1.6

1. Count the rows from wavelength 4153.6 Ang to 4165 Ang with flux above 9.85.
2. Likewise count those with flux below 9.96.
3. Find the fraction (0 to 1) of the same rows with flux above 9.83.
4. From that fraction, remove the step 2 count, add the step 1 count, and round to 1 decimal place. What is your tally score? 2.7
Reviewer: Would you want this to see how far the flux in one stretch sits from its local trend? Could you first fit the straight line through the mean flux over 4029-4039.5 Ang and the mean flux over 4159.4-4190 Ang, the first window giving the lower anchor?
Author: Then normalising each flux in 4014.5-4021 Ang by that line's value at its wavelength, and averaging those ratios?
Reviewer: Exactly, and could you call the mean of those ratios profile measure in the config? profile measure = 1.11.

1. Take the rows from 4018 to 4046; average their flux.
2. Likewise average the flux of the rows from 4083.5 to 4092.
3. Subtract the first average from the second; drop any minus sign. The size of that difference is 1.13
